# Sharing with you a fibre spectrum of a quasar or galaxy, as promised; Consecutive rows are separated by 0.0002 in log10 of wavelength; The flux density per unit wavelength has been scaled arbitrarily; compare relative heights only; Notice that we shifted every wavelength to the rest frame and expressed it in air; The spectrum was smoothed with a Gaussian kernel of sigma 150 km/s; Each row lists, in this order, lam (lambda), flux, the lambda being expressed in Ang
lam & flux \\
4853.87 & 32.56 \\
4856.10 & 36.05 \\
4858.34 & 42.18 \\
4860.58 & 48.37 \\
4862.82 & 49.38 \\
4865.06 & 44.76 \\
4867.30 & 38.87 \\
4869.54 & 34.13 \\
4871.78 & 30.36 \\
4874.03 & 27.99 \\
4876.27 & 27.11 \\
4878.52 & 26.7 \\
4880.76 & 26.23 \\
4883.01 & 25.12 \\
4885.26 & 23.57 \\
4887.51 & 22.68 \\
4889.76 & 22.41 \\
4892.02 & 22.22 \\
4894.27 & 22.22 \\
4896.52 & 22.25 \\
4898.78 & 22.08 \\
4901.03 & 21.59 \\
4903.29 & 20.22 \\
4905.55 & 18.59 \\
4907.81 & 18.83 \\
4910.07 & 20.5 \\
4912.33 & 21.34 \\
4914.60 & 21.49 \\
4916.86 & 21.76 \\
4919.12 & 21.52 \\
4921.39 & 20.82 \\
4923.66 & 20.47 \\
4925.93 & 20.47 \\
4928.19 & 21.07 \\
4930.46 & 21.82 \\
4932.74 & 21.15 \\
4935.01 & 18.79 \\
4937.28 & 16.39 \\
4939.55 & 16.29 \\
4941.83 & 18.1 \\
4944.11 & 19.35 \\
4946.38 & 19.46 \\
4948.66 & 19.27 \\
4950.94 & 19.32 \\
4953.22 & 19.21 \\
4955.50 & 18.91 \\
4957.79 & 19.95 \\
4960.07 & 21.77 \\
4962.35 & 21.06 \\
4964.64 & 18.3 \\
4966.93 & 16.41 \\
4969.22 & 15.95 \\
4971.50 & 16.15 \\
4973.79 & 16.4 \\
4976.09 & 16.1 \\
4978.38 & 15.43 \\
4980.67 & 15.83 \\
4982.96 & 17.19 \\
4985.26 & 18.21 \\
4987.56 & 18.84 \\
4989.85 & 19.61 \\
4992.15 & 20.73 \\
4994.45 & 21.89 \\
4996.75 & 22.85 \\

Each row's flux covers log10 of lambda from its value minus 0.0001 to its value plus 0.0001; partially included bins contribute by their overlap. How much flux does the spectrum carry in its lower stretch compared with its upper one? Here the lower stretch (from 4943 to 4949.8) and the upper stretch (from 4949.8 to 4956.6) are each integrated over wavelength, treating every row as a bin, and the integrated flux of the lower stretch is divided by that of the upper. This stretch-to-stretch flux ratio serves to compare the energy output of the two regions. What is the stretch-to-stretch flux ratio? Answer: 1.01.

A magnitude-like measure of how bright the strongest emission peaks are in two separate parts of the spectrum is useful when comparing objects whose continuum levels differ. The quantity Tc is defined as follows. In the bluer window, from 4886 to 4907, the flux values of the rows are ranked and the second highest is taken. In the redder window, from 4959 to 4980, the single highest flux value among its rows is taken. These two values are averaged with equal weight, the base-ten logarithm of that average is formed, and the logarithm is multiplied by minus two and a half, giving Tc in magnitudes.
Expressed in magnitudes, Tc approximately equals -3.36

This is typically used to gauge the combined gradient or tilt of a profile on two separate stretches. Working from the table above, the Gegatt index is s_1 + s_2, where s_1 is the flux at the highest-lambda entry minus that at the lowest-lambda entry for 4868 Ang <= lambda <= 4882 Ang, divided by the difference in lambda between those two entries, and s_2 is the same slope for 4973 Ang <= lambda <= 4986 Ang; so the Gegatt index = -0.55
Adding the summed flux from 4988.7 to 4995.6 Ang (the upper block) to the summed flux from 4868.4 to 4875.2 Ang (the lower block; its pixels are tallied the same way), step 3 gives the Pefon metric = 155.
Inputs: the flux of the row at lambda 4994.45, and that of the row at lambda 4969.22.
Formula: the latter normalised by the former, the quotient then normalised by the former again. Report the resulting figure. 0.033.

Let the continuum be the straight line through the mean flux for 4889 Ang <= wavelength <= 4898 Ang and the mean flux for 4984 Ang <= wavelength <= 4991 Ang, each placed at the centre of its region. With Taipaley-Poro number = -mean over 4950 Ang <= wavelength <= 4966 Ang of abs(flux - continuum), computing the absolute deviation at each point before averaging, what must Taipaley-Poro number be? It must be -1.1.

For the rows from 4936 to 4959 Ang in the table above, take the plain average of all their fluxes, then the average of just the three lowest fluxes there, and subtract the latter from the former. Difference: 1.7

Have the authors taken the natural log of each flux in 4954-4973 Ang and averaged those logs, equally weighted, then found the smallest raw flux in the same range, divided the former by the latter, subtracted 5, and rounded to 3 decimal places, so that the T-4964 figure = -4.817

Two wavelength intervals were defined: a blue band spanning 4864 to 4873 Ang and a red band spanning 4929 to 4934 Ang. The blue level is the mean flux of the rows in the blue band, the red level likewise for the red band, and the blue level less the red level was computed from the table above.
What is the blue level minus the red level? 16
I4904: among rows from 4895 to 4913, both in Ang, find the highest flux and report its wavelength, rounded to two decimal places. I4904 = 4896.52 Ang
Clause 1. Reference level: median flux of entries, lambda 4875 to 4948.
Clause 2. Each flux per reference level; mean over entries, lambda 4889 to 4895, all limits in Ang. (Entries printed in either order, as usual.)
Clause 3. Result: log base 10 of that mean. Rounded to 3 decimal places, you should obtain 0.017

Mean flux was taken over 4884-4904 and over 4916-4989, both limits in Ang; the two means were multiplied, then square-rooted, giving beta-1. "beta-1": 20.4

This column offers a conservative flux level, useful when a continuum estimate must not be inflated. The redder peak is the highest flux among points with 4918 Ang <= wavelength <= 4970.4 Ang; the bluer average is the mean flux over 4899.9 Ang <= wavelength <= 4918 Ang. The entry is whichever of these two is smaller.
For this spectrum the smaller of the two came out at 20.5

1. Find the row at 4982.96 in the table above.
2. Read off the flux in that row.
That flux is 17.19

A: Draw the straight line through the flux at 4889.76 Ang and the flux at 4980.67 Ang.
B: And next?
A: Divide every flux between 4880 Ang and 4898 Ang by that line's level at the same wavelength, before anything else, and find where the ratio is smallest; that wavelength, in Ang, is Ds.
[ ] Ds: 4892.02 Ang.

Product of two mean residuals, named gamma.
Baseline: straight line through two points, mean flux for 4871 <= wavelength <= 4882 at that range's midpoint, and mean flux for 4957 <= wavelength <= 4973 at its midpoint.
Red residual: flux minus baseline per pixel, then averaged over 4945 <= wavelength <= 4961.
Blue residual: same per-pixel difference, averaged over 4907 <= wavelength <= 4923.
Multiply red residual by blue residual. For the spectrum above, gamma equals 0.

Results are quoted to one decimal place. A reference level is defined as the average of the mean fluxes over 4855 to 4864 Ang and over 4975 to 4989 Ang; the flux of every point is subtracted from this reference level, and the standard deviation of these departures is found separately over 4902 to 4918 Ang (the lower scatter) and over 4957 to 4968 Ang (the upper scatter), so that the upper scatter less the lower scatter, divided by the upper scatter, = 0.4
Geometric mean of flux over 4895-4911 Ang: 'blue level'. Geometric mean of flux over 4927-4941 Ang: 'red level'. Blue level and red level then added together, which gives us 40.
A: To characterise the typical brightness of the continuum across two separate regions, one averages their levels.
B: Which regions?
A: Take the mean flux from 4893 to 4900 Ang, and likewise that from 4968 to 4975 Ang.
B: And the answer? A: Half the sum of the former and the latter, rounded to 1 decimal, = 19.2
